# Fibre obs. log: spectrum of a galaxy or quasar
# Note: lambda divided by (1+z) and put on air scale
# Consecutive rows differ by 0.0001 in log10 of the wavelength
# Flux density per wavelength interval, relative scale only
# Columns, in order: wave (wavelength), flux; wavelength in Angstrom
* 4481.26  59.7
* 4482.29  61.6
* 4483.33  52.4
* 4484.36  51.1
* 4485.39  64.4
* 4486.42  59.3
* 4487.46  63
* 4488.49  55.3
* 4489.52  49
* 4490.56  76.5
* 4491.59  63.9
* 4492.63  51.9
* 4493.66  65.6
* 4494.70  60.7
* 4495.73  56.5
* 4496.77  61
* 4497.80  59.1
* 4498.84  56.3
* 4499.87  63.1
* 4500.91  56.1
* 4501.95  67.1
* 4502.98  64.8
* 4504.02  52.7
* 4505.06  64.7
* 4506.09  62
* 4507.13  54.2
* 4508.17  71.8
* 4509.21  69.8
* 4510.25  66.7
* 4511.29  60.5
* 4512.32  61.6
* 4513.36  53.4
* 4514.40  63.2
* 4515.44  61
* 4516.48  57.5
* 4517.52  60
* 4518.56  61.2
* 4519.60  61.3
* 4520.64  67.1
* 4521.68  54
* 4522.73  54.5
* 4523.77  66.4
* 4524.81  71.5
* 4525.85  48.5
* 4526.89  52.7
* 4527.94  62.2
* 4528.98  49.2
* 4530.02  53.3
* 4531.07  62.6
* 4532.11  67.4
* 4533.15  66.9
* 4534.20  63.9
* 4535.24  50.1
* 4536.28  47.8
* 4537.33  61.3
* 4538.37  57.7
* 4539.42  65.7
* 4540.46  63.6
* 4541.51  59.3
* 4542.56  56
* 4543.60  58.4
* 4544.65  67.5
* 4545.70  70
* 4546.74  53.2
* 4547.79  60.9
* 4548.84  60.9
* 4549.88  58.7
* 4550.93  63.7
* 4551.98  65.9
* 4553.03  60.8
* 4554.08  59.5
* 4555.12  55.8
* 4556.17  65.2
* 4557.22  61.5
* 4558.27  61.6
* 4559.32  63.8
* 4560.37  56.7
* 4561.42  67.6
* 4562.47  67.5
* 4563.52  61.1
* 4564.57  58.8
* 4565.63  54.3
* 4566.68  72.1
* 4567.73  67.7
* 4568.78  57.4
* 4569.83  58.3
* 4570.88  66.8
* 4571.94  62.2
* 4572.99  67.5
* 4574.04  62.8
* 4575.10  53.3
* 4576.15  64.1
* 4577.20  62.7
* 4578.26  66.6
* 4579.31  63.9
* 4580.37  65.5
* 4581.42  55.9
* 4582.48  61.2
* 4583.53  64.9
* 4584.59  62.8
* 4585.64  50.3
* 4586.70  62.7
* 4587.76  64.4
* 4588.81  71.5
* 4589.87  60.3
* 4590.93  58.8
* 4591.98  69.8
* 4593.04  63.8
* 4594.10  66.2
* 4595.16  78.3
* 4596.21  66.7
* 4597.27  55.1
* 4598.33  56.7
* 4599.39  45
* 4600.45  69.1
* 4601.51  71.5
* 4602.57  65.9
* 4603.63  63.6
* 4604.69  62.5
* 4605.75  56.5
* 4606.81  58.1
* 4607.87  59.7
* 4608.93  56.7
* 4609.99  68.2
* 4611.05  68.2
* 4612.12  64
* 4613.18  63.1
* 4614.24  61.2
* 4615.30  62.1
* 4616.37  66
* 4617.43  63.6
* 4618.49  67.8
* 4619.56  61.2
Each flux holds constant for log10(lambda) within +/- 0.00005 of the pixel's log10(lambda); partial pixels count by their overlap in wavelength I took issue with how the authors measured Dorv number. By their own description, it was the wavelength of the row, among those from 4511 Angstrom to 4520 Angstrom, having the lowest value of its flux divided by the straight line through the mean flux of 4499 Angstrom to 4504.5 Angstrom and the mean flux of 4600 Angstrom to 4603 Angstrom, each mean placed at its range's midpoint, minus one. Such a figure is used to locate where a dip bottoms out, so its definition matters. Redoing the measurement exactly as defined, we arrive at 4513.36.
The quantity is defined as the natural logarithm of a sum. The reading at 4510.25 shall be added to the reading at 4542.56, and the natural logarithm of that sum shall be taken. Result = 4.81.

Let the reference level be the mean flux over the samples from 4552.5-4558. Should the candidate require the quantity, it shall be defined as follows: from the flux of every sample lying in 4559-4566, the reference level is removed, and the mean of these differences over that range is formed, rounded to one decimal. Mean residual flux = 0.8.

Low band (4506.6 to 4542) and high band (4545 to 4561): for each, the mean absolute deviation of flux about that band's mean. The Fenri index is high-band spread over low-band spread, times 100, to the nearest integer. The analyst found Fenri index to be 58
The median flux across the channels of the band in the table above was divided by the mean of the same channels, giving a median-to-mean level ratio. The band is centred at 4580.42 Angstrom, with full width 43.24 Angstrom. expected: 1.02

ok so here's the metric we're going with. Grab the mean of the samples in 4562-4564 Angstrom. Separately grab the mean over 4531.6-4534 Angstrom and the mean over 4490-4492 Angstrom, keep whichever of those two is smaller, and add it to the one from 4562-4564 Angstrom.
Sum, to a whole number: 131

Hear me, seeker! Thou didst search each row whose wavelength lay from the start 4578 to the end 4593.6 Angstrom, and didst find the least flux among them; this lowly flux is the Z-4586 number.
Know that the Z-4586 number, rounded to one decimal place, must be 50.3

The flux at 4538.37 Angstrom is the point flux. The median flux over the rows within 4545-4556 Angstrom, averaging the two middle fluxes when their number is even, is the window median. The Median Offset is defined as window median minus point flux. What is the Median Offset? 3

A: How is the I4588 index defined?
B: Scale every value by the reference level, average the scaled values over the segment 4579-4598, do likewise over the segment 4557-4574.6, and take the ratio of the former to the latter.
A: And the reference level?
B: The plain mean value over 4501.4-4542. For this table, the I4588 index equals 1.01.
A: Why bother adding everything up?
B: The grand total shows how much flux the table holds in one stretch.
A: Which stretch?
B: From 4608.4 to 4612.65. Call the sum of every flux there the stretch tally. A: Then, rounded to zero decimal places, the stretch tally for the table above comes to 257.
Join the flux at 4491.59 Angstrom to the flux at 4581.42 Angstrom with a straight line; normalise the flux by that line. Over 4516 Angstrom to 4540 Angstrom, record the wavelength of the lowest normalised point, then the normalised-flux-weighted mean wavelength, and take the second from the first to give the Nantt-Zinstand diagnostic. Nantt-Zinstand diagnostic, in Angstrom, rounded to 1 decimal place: -2.1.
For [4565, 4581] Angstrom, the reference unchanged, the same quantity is 2.0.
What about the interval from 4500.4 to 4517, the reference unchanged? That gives -4.7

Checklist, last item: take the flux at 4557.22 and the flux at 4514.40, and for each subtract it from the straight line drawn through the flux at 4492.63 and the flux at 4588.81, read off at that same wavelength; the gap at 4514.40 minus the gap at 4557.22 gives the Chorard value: -10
